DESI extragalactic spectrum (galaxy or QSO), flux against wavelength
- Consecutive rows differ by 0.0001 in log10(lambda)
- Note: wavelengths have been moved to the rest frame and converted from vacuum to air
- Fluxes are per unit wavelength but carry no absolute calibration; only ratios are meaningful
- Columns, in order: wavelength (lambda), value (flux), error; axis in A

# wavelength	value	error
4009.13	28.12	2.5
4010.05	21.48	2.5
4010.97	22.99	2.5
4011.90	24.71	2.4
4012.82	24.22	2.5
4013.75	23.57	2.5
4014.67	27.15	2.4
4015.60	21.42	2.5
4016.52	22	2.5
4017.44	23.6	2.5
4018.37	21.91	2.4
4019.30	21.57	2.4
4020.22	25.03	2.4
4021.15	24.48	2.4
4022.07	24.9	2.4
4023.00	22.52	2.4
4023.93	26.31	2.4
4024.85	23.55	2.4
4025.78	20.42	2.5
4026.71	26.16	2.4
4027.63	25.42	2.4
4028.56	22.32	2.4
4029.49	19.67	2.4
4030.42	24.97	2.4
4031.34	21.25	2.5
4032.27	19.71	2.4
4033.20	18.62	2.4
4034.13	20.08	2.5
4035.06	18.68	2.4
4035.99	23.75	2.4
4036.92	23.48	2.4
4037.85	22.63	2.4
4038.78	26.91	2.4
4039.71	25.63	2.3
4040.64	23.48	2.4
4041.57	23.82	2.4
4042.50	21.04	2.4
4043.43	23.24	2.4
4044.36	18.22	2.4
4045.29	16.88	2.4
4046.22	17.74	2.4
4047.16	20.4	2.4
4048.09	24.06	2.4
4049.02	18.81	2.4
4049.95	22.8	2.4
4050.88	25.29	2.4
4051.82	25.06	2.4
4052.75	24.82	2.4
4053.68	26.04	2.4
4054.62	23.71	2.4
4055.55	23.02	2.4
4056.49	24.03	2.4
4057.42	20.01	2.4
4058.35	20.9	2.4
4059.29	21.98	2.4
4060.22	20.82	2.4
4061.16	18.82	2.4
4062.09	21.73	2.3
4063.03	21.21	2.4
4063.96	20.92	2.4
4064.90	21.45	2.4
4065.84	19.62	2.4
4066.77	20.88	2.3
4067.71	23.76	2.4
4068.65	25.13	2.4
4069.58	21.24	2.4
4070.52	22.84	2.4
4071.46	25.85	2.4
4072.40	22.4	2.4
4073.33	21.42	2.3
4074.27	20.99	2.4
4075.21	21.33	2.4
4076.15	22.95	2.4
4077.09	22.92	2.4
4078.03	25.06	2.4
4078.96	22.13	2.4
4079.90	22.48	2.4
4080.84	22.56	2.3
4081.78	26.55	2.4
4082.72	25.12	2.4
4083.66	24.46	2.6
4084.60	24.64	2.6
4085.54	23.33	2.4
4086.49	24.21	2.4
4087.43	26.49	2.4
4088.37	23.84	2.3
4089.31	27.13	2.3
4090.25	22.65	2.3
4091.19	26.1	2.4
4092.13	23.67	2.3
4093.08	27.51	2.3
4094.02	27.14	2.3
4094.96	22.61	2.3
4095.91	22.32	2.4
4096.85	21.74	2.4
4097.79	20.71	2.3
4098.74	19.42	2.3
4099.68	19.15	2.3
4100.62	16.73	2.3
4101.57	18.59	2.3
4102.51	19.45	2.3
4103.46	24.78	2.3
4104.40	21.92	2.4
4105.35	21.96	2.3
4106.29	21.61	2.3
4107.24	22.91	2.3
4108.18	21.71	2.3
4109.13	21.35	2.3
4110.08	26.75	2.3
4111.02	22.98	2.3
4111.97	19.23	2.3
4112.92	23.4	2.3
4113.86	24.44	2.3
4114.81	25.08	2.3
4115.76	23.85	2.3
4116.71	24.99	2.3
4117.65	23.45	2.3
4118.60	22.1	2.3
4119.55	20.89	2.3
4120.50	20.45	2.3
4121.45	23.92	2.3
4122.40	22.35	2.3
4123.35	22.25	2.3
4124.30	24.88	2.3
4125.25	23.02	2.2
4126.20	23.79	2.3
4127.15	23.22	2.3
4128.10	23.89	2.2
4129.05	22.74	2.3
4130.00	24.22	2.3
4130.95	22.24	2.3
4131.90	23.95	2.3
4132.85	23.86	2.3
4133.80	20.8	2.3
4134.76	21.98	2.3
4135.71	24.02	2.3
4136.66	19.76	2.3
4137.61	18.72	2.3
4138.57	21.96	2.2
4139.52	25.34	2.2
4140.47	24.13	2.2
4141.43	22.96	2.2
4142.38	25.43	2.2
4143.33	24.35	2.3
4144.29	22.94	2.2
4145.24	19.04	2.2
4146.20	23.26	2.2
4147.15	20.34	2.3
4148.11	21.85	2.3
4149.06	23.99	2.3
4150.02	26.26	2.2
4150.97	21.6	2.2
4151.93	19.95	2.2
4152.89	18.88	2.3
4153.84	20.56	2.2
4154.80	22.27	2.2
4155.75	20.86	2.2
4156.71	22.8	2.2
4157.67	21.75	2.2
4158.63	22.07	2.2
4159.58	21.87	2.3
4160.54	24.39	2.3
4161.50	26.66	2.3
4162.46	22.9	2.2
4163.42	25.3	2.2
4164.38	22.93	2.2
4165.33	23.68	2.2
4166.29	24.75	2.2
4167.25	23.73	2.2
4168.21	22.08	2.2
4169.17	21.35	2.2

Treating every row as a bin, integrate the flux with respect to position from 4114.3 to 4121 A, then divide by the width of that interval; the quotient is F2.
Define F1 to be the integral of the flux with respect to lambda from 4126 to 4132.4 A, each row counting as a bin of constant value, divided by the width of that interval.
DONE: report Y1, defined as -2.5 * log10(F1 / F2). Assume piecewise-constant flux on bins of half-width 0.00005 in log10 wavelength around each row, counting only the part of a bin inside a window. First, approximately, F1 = 23.4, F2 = 23.0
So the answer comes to -0.02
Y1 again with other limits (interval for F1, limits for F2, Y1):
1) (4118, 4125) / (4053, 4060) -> 0.02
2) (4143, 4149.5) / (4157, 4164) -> 0.06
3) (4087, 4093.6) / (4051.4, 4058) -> -0.07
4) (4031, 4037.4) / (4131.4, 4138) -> 0.06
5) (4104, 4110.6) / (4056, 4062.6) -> -0.07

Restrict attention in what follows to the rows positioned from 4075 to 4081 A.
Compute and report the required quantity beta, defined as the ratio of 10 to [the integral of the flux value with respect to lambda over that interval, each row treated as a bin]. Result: 0.073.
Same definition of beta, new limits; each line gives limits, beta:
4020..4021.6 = 0.254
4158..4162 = 0.106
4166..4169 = 0.144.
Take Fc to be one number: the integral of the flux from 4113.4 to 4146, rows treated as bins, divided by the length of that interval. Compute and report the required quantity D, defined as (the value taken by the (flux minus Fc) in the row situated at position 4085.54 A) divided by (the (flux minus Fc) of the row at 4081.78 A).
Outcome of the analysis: 0.1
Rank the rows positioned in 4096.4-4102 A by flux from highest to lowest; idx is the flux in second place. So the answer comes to 20.71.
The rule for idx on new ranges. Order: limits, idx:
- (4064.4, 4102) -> 27.14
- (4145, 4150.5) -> 23.99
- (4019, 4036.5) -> 26.16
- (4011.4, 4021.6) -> 25.03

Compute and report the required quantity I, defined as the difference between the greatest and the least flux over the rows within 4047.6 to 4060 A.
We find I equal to 7.2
